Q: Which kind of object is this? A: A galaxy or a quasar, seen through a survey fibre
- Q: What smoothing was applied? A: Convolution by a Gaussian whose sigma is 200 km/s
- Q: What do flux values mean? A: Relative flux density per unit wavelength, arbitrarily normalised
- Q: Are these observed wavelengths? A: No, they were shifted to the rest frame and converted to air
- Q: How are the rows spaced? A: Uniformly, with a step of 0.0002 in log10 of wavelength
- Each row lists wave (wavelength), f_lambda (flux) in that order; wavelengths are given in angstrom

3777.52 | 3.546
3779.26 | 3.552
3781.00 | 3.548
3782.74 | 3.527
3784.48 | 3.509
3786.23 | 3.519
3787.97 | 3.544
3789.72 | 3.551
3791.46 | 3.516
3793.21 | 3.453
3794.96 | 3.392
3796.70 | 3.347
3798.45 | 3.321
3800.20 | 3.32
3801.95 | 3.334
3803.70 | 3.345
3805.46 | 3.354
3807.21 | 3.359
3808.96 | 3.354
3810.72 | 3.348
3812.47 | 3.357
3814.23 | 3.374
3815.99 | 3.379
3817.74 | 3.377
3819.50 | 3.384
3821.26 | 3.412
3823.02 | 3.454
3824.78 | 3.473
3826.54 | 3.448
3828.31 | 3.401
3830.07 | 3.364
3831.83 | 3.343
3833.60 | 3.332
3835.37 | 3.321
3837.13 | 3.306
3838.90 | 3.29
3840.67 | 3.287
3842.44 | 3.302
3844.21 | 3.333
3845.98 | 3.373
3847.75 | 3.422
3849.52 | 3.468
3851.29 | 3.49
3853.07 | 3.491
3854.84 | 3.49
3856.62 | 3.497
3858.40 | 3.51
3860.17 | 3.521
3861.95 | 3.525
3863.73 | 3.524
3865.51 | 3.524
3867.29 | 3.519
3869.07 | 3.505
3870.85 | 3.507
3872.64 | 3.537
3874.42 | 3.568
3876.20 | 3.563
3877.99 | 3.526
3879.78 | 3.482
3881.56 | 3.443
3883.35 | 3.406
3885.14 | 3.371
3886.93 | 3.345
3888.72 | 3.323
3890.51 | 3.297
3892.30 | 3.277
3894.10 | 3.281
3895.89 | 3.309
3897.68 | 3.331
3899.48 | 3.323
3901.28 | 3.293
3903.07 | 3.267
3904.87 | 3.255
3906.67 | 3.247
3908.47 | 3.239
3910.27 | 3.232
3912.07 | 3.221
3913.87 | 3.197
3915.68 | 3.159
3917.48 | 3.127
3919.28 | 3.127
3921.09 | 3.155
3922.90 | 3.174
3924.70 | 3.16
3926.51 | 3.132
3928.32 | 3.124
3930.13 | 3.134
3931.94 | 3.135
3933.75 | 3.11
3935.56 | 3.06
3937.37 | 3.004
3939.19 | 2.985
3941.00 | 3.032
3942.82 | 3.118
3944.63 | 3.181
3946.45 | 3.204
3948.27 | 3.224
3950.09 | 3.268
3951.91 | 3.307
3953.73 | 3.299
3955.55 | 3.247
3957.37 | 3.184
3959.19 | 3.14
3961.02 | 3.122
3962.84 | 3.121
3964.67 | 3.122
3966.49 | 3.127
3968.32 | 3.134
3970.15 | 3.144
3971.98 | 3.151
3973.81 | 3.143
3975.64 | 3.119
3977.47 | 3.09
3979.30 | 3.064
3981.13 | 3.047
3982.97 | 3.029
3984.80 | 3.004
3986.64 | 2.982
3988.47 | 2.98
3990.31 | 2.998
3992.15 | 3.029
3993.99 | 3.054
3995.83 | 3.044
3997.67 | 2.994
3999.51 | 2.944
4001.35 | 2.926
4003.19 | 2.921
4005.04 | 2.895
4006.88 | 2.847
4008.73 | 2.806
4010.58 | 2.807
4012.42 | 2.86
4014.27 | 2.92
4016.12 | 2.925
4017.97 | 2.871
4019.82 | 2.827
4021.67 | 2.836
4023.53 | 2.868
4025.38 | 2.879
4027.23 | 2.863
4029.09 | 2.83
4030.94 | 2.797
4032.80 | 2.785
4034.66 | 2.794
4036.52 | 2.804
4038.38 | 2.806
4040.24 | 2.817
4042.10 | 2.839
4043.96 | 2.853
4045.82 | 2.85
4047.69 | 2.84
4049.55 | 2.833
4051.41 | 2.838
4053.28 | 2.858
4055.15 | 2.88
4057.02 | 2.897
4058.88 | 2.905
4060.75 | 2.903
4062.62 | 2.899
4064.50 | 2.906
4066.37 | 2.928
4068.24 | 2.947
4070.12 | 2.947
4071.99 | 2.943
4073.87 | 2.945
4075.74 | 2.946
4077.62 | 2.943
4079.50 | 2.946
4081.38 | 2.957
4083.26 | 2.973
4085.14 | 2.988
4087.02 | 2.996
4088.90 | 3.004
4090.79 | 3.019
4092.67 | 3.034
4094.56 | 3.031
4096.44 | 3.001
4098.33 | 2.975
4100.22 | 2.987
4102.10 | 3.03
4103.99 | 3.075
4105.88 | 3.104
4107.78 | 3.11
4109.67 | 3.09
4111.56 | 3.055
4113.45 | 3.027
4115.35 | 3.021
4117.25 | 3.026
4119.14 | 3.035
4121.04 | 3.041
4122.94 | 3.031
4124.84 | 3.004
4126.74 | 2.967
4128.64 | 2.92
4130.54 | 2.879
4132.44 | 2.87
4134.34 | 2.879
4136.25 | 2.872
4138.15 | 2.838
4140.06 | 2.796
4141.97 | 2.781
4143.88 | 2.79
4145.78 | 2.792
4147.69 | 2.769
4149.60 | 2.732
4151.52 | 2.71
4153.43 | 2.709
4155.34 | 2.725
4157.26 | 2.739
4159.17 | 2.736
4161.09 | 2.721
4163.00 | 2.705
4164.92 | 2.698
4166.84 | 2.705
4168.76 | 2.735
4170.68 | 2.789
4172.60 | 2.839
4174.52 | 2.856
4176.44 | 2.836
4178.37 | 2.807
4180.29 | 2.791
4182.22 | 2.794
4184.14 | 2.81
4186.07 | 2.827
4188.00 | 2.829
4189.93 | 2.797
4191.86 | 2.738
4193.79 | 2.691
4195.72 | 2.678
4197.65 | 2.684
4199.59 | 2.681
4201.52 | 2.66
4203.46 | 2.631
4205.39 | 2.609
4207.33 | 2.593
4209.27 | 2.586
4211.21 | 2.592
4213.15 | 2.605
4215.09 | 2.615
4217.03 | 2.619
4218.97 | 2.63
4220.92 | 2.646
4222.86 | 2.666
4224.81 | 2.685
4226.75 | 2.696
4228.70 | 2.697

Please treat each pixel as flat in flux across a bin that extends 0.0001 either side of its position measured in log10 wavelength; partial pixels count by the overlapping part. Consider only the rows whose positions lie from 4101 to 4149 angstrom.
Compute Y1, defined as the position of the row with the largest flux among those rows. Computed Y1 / 4107.78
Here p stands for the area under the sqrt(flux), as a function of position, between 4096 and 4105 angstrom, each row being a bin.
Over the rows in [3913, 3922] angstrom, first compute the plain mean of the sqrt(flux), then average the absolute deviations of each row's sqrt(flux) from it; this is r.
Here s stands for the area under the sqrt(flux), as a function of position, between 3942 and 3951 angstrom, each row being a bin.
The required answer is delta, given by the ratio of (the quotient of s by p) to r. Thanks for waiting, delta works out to 176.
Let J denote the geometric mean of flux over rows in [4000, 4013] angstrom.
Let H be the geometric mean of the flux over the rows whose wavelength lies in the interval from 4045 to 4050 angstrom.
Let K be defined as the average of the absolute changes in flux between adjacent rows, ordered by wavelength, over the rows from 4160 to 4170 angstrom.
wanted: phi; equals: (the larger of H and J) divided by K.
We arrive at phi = 191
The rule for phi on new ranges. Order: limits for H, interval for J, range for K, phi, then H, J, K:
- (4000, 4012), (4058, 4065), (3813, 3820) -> 622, 2.9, 2.90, 0.005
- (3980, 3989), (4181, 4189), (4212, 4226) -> 226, 3.0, 2.81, 0.013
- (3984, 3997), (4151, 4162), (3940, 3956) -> 72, 3.0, 2.72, 0.042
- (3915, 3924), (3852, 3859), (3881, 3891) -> 120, 3.1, 3.50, 0.029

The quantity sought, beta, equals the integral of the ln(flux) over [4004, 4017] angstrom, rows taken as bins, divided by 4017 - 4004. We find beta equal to 1.05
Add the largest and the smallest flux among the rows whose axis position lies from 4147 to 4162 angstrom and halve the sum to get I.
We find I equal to 2.74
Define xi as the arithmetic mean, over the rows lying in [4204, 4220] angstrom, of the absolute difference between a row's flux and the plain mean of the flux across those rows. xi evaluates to 0.012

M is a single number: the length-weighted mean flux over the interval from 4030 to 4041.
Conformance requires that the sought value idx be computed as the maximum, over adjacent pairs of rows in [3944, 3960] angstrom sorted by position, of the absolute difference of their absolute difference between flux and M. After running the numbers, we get 0.06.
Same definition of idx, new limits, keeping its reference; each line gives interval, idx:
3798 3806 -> 0.01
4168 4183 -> 0.05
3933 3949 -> 0.09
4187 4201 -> 0.06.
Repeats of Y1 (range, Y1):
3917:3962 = 3951.91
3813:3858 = 3856.62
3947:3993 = 3951.91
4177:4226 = 4188.00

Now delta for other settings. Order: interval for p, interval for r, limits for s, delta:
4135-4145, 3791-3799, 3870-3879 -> 59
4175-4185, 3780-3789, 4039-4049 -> 284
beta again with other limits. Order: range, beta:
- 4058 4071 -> 1.07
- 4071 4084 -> 1.08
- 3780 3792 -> 1.26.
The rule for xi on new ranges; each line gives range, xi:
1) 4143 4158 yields 0.028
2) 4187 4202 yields 0.051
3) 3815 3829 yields 0.032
